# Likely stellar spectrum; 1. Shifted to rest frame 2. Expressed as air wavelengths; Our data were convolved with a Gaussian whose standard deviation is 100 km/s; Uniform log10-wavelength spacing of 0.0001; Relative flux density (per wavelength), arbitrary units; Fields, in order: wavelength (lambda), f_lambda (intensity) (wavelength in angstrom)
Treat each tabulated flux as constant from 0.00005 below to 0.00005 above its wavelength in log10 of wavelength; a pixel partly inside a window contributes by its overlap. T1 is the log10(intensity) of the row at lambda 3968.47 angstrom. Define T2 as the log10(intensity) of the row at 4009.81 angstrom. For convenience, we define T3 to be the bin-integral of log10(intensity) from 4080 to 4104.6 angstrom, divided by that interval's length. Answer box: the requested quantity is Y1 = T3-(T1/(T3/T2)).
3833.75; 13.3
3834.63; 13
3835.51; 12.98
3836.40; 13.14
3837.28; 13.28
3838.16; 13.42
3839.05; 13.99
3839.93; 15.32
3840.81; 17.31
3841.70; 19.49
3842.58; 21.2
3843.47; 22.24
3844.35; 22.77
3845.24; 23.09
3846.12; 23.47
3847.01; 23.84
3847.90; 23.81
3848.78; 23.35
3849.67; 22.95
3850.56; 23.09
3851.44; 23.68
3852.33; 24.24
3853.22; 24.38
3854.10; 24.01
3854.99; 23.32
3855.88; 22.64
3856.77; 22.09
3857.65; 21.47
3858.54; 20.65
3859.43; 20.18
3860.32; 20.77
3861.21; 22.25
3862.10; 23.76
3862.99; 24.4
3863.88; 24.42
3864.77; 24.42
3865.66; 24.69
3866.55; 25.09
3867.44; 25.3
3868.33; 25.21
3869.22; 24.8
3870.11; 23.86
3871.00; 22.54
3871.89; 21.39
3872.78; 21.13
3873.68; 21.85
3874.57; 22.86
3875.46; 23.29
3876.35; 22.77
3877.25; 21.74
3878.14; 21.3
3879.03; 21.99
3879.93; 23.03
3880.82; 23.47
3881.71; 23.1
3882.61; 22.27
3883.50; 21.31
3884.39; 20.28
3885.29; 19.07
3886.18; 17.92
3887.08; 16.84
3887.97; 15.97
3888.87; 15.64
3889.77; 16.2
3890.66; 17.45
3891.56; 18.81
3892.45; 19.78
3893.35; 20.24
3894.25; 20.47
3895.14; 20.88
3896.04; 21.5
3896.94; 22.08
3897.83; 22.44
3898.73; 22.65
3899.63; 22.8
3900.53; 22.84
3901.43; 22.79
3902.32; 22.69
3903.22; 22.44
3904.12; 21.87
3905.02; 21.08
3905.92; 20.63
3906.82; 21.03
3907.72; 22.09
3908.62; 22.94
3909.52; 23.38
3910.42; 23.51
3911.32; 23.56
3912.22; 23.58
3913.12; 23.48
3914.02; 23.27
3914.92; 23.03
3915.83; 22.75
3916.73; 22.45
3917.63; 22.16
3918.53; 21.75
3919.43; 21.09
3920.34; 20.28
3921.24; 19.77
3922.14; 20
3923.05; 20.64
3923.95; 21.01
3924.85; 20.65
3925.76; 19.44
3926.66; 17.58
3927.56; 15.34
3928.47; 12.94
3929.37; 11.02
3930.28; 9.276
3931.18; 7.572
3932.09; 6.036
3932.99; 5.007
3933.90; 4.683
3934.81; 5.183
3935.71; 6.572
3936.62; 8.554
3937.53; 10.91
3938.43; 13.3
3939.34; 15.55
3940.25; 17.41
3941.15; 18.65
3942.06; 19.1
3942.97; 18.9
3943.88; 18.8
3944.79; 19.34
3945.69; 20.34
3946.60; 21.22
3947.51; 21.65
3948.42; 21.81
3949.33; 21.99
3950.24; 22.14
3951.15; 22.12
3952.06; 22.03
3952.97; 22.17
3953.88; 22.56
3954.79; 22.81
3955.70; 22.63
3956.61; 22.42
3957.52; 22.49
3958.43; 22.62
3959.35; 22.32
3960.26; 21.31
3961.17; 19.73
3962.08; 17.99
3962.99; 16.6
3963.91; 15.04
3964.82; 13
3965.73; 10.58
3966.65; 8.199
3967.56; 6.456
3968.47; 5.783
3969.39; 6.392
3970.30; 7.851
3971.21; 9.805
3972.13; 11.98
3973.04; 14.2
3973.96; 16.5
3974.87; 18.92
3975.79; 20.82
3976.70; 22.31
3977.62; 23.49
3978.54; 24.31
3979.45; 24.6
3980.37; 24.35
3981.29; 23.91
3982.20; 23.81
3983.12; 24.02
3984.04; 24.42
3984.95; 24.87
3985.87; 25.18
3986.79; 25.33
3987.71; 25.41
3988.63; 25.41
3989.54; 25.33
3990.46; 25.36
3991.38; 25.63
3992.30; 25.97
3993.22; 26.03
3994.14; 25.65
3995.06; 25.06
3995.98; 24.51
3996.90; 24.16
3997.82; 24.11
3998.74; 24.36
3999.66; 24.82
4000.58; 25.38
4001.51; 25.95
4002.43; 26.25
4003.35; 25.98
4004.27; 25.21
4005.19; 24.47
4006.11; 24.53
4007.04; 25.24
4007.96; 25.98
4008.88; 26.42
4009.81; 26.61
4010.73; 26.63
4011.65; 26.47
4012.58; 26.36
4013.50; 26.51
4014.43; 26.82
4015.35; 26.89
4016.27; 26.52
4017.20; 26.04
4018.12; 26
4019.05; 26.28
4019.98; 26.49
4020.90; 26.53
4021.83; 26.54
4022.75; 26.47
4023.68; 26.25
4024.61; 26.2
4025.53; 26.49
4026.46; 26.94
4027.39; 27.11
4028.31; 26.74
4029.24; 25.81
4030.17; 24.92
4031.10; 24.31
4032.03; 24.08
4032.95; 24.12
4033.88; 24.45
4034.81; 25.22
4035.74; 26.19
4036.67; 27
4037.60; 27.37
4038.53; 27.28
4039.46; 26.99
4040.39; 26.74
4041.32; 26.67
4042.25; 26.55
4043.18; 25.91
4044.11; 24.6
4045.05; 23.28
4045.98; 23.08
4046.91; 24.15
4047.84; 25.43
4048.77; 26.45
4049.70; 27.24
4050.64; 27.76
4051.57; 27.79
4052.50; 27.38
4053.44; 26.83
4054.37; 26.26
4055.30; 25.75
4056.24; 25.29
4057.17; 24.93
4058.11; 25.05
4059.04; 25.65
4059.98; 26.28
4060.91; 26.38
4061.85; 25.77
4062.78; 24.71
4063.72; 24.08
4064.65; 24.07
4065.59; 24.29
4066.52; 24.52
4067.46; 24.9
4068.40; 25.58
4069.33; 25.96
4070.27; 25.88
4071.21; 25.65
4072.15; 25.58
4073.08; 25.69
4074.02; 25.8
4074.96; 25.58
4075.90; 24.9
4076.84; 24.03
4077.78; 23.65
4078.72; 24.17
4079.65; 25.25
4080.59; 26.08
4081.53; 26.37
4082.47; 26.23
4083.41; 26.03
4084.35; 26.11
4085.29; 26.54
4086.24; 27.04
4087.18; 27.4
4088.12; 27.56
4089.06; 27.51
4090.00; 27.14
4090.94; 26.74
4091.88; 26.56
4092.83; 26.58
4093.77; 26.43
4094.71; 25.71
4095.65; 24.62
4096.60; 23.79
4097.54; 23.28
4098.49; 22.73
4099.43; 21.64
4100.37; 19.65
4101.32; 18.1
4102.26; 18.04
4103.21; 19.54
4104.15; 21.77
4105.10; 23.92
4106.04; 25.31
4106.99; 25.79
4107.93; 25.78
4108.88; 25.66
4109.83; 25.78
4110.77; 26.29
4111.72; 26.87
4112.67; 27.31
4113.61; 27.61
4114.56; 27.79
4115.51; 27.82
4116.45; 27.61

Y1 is 0.60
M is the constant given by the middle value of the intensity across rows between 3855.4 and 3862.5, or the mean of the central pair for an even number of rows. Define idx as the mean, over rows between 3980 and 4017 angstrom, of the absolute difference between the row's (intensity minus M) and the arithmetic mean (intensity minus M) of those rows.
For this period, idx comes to 0.7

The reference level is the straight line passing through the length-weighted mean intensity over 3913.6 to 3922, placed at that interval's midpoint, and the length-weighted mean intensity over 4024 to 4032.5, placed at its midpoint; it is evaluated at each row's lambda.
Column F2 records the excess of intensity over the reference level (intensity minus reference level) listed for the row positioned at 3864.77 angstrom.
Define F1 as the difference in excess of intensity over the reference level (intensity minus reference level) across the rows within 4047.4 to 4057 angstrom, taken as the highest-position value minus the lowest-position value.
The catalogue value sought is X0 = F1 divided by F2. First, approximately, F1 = 0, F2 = 5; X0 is -0.1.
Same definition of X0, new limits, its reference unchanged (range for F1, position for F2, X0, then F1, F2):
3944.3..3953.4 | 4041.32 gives 7.9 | 3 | 0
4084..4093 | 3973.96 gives 0.0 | 0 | -7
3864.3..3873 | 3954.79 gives 11.0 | -4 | 0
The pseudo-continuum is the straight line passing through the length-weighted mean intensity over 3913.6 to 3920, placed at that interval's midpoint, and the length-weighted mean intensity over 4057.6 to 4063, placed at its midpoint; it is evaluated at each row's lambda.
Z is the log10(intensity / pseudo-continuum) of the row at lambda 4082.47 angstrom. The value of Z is 0.001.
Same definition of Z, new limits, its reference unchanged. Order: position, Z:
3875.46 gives 0.038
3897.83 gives 0.012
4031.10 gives -0.012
